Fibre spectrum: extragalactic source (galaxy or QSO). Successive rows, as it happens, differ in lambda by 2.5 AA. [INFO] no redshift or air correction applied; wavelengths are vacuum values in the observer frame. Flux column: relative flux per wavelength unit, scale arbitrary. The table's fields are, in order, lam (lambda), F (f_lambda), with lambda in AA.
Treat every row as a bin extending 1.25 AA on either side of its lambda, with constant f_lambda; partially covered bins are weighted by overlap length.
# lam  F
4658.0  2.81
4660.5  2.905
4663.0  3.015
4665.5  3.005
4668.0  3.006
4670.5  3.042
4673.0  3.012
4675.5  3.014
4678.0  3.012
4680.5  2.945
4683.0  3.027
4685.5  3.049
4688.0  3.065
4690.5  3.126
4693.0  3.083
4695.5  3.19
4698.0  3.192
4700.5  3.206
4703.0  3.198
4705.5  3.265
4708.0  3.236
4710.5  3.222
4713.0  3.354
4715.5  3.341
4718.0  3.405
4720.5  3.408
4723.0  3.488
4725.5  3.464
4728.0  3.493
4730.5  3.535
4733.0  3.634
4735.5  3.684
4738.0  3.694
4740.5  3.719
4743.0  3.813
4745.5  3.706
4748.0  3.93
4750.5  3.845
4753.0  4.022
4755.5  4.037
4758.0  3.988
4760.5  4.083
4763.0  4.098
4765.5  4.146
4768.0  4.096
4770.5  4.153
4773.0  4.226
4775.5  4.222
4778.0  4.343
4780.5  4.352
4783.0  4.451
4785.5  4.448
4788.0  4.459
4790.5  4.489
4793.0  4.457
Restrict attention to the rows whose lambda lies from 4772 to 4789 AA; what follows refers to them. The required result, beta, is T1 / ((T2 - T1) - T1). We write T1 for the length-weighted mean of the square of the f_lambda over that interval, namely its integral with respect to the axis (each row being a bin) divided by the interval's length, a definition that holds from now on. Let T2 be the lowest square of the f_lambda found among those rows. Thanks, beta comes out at -0.942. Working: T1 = 19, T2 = 18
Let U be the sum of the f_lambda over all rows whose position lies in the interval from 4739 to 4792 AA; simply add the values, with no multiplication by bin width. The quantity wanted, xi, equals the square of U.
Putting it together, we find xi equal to 7504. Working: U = 87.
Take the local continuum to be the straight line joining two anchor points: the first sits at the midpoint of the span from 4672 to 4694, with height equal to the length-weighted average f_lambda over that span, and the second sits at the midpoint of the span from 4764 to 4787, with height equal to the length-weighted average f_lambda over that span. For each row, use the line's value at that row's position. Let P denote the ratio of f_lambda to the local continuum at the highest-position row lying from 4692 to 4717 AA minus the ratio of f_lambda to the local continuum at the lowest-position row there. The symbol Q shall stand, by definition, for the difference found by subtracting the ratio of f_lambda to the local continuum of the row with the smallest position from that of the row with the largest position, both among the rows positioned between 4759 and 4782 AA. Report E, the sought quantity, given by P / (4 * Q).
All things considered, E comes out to -7.9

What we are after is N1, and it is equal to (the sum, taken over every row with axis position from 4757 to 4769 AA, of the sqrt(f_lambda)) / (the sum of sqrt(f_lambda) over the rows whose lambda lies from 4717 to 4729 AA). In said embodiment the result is 1.09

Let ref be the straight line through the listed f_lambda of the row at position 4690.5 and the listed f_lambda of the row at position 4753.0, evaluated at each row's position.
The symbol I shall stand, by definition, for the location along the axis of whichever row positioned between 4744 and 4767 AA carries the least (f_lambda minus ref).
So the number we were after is 4745.5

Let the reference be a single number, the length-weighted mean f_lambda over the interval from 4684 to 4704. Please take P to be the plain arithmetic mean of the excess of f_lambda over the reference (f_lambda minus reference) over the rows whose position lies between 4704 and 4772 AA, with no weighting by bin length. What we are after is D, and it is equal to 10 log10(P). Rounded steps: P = 0.6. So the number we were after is -3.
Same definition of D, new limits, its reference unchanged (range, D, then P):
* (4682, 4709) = -19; 0.0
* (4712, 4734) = -5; 0.3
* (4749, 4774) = 0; 0.9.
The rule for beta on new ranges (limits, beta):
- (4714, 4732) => -0.942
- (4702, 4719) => -0.948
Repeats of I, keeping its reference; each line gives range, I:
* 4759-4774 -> 4768.0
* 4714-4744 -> 4728.0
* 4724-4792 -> 4745.5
